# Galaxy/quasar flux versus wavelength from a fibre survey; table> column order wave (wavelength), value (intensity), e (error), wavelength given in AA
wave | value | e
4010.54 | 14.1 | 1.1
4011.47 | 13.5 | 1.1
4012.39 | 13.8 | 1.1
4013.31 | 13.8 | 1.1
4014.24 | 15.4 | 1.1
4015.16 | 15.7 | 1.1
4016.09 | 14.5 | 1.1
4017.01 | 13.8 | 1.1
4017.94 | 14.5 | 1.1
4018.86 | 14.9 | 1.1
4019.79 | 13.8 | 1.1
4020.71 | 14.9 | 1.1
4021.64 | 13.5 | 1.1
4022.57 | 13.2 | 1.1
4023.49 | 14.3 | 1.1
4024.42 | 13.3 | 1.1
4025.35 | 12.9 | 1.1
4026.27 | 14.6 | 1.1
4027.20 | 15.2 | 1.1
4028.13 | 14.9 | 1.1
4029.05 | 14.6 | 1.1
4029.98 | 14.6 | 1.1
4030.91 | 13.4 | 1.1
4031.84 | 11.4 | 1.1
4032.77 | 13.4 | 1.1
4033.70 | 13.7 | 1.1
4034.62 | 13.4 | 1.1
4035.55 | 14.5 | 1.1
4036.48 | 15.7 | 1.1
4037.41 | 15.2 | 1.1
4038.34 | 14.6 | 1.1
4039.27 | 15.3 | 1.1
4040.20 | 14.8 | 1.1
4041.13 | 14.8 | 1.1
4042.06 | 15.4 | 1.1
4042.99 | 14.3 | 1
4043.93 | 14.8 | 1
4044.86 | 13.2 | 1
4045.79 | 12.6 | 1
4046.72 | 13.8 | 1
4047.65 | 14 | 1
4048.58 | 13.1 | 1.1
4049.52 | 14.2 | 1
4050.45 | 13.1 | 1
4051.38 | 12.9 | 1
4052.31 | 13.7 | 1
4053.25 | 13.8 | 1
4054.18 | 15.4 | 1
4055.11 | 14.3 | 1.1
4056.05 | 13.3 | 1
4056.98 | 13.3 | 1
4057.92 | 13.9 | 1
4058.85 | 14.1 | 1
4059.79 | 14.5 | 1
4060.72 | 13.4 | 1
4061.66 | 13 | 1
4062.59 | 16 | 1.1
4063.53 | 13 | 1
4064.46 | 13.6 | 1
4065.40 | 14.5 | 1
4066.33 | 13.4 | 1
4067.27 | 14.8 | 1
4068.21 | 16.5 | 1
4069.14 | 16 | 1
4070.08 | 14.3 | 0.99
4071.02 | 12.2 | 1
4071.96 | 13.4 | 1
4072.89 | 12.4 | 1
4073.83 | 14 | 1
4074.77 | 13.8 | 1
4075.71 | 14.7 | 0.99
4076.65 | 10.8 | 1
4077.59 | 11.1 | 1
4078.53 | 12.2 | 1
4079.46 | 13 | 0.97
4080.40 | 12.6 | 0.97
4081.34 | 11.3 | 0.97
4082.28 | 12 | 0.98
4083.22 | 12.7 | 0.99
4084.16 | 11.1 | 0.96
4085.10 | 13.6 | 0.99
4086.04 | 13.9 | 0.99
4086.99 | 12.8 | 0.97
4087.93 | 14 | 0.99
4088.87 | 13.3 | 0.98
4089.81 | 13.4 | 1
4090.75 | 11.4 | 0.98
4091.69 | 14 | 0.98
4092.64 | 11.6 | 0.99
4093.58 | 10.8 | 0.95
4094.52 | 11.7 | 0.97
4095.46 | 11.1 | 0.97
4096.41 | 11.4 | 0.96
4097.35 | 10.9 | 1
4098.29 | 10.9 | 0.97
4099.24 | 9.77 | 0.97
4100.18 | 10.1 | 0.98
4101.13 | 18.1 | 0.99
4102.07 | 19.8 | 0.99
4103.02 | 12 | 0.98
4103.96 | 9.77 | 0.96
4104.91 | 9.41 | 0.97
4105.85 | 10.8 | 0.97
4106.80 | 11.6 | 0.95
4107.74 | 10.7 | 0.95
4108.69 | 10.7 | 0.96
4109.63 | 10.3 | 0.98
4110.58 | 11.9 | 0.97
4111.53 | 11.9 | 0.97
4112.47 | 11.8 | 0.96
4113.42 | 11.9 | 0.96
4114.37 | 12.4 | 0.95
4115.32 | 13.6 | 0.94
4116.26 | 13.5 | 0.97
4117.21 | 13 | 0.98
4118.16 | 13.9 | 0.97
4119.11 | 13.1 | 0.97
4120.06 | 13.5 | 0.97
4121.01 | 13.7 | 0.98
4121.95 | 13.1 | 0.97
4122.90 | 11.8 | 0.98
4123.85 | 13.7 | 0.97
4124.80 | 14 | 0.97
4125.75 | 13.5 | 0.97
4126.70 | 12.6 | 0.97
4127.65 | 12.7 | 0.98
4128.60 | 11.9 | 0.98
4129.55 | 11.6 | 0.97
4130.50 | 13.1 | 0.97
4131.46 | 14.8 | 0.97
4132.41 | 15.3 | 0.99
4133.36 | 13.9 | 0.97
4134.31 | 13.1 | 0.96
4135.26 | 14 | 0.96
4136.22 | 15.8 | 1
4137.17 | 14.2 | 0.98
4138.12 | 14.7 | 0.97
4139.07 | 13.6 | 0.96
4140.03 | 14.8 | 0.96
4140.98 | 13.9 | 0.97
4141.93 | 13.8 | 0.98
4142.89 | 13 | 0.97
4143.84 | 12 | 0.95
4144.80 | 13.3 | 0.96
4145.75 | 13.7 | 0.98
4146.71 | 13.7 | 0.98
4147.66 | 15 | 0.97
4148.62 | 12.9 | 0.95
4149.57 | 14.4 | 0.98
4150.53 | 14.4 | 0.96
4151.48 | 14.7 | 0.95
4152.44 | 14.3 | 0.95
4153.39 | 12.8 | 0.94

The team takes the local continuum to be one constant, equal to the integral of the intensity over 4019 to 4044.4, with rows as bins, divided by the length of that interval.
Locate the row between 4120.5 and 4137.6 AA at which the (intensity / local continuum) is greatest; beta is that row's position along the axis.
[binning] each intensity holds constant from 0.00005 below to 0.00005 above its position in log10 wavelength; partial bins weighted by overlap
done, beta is 4136.22 AA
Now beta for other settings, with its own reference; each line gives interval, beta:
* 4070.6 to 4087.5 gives 4075.71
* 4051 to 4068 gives 4062.59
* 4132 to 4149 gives 4136.22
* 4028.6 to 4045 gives 4036.48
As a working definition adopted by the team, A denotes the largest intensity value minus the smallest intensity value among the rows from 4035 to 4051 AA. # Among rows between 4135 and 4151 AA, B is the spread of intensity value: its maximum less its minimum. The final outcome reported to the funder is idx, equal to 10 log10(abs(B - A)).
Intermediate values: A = 3.1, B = 3.8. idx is -2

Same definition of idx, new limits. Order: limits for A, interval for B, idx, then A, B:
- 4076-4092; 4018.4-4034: -2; 3.2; 3.8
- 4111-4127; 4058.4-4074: 3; 2.2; 4.3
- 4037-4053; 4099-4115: 9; 2.8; 10.4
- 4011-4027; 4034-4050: -5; 2.8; 3.1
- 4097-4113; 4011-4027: 9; 10.4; 2.8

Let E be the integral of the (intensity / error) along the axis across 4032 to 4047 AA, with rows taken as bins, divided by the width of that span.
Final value 13.4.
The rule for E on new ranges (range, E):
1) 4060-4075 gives 14.0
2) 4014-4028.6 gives 13.0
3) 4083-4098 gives 12.6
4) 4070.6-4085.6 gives 12.7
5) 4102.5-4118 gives 12.1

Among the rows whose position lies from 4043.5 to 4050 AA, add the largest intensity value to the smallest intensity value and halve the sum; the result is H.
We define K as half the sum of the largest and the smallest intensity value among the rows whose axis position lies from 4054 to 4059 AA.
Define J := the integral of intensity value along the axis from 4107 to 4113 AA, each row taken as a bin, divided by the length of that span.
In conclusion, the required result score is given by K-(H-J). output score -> 11.9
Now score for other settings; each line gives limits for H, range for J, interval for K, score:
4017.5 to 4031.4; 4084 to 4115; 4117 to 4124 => 10.9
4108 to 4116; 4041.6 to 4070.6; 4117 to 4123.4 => 15.0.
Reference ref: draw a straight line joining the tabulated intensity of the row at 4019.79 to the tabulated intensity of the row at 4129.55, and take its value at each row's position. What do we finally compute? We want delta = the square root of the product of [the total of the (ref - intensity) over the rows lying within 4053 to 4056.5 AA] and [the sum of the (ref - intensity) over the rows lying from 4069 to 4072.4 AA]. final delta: 4.6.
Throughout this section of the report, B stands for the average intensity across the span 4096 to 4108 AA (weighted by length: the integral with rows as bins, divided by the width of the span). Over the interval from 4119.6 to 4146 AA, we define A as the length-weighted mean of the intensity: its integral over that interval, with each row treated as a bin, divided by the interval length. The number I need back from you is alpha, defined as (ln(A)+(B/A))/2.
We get 1.74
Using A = 13.5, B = 12.0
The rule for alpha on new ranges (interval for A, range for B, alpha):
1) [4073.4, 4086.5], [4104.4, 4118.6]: 1.74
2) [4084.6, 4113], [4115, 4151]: 1.81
